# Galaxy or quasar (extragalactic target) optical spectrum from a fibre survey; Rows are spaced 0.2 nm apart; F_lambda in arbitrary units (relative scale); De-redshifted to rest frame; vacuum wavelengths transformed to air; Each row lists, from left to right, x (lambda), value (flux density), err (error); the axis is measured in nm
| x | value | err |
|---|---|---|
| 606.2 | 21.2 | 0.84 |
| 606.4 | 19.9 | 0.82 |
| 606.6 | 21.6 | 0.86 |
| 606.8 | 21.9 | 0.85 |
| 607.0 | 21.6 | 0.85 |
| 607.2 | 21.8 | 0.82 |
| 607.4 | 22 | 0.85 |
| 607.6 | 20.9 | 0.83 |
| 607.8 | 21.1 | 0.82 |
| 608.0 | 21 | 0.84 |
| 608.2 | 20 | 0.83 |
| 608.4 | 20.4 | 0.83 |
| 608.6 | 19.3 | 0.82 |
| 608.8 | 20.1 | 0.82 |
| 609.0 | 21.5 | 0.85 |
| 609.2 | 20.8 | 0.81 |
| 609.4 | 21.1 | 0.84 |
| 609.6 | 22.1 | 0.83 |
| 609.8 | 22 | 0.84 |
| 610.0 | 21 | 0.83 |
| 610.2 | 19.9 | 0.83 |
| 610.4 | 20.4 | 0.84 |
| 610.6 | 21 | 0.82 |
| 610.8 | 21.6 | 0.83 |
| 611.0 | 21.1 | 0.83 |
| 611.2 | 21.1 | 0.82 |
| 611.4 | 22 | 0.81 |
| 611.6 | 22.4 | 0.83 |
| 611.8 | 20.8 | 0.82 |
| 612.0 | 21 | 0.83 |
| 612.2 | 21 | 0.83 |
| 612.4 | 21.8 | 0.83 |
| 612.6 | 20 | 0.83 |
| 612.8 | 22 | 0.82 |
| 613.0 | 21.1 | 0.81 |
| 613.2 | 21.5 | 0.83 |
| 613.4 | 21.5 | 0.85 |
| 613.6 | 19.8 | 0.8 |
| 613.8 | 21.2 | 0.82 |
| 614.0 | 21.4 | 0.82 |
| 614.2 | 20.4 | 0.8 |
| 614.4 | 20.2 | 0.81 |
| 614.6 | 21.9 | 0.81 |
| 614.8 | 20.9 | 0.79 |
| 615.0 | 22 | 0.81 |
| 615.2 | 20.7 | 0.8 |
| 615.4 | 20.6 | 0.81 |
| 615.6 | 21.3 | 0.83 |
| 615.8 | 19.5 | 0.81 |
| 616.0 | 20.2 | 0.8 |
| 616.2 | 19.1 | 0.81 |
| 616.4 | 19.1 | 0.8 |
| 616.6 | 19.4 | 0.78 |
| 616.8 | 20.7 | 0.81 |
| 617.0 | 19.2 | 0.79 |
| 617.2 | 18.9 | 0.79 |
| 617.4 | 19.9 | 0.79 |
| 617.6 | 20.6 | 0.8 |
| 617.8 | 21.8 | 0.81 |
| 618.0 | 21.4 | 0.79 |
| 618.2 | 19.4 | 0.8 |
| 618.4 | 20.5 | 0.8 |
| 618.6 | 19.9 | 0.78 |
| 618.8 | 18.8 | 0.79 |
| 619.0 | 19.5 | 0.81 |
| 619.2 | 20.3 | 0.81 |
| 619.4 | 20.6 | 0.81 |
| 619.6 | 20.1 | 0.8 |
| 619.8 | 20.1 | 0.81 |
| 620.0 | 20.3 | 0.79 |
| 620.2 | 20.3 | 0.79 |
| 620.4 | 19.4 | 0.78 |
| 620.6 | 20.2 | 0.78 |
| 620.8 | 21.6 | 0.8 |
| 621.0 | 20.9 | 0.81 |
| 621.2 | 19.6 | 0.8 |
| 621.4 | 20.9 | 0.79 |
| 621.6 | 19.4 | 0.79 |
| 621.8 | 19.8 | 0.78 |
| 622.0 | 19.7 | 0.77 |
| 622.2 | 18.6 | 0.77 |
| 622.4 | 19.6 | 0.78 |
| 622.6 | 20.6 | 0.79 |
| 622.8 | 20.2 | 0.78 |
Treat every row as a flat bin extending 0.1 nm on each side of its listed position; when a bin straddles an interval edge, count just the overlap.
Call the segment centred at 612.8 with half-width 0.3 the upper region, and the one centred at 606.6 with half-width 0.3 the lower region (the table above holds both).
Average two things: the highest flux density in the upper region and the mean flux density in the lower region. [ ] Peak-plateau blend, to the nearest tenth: 21.6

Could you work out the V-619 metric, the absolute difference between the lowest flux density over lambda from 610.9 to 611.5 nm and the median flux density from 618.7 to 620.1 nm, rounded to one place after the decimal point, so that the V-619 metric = 1.0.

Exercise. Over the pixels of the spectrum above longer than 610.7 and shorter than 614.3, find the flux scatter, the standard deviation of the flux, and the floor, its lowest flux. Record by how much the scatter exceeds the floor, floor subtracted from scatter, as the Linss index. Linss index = -19.1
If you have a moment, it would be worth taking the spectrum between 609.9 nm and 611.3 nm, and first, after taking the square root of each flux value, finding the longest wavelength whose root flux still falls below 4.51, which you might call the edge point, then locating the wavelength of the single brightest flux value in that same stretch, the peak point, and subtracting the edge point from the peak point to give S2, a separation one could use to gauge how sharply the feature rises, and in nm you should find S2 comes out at 0.60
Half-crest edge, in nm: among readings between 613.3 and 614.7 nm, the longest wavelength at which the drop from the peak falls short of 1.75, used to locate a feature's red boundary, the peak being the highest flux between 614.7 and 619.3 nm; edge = 614.6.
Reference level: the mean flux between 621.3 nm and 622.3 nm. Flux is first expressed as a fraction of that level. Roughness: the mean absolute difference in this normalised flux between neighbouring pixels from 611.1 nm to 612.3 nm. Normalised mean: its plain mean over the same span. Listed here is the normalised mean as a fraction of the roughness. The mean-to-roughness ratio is 34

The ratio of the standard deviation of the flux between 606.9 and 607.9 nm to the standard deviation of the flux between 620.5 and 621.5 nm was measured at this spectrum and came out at 0.61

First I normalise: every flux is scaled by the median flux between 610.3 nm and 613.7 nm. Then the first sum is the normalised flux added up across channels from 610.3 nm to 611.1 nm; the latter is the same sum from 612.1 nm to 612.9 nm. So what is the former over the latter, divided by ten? 0.099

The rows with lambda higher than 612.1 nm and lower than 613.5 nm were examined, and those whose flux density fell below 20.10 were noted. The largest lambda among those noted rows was 612.6 nm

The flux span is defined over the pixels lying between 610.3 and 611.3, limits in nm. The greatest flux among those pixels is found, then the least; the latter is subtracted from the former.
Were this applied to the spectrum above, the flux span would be 1.2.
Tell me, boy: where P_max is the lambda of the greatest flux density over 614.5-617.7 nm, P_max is 615.0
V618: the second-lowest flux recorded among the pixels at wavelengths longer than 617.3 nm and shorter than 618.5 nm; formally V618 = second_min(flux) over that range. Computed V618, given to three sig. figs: 19.9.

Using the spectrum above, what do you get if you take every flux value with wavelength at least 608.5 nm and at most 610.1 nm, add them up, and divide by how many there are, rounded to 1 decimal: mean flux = 21.0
